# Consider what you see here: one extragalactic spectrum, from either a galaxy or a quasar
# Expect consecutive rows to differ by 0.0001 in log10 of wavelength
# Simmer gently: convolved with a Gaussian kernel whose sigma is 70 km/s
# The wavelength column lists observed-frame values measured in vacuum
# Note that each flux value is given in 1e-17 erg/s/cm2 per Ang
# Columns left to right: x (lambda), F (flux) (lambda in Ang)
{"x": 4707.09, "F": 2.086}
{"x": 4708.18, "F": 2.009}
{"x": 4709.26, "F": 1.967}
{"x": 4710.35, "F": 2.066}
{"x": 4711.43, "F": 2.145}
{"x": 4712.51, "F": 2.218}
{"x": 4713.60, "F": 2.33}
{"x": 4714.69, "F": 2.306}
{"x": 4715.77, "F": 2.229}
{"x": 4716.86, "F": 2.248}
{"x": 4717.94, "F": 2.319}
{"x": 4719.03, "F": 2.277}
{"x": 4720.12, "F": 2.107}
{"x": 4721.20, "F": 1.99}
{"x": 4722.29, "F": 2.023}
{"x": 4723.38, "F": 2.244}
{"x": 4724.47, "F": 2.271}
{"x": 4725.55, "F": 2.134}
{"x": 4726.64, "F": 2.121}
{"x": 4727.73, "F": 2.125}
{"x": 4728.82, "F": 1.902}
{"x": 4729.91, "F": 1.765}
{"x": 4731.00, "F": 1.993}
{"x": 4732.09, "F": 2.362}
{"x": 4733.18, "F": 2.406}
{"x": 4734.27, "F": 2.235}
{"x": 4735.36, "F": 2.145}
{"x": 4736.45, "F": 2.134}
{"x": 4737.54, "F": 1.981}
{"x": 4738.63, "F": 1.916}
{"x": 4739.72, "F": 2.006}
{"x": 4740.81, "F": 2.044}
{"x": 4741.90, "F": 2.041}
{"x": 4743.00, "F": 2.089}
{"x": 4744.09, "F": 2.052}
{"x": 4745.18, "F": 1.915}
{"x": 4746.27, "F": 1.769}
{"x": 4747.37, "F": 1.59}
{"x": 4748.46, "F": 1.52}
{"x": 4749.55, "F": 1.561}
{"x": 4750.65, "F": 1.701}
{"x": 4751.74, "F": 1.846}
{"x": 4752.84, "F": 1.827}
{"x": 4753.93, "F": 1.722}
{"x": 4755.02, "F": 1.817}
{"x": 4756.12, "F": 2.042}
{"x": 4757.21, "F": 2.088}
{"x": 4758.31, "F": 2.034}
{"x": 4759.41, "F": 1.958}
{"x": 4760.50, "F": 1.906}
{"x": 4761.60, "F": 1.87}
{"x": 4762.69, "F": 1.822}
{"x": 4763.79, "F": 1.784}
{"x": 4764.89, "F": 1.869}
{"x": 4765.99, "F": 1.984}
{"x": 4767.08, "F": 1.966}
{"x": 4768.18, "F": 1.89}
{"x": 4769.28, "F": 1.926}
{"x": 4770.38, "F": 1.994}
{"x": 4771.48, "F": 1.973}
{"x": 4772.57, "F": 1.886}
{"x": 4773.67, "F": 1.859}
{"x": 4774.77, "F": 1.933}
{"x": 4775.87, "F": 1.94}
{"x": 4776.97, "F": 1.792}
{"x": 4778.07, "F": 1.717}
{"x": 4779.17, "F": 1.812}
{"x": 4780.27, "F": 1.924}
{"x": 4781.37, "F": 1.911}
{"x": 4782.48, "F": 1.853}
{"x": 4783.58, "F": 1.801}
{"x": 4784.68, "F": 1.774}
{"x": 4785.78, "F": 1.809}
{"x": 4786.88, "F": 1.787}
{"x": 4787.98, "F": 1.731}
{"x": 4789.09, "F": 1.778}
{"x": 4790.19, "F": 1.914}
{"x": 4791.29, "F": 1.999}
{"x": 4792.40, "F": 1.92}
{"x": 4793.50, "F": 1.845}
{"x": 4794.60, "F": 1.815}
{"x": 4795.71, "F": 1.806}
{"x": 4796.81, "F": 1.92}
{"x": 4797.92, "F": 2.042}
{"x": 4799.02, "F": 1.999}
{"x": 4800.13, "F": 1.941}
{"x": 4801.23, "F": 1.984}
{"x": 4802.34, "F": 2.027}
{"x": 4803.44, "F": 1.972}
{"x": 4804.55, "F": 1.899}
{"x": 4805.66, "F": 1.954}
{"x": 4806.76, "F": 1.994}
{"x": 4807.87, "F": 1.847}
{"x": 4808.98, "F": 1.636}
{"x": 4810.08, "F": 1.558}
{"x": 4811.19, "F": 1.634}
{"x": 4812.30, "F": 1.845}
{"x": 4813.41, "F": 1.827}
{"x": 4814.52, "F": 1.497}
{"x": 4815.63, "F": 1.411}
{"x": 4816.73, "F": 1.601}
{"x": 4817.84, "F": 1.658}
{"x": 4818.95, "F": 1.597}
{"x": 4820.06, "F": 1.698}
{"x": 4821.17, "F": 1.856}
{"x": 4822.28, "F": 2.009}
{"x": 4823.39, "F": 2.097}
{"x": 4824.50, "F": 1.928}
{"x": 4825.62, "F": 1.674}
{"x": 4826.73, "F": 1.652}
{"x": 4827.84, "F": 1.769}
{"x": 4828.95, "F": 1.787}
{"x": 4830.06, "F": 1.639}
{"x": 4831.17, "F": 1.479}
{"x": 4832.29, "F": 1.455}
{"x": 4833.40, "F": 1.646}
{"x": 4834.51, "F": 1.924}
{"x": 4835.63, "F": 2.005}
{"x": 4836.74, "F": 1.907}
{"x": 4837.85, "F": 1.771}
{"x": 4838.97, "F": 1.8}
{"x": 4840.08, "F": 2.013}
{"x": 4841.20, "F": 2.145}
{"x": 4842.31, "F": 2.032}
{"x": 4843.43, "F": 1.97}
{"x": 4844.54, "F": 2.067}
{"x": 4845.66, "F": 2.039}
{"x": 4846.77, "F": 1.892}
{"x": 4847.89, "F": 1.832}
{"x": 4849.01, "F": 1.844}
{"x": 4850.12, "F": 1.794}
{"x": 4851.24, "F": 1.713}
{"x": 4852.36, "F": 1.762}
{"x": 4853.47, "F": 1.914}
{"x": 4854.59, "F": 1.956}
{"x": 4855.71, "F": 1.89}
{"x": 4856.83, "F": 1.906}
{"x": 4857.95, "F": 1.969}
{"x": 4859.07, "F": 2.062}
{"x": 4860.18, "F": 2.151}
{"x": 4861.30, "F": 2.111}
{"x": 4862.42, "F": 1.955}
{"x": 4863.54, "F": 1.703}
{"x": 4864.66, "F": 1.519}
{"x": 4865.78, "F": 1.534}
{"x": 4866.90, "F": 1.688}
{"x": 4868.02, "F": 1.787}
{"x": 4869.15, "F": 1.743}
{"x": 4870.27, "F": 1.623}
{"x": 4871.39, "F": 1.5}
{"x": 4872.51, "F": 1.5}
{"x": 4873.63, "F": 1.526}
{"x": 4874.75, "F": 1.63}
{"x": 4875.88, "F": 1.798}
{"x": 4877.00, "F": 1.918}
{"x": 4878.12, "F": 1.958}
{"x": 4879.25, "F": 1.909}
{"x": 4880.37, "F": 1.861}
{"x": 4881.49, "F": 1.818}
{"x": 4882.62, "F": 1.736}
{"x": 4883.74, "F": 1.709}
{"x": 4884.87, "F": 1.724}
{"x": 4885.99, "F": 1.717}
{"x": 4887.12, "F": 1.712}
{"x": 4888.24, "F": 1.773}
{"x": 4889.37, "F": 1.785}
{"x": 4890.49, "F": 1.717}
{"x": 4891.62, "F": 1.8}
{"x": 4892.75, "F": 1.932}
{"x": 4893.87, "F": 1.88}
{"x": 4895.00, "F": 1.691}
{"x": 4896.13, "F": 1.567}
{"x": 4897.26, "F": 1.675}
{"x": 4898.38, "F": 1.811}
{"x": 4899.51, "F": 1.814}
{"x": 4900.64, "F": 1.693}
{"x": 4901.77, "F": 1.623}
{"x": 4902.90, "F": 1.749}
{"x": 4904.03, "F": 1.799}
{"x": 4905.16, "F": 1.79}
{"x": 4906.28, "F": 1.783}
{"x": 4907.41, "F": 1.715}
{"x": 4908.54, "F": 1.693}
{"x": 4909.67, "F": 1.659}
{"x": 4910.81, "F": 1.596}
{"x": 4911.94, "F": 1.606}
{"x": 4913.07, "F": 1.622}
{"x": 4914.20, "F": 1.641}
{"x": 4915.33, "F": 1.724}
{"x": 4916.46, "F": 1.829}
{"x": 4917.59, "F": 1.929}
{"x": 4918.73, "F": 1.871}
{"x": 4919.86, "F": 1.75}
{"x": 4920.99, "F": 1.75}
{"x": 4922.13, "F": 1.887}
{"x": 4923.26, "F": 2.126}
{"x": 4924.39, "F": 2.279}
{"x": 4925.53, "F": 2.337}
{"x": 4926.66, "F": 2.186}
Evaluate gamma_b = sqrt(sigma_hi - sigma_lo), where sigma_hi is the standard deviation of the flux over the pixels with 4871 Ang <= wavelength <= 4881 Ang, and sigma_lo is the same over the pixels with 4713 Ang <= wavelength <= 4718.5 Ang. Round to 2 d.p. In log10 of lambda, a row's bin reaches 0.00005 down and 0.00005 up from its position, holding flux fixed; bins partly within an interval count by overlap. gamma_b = 0.38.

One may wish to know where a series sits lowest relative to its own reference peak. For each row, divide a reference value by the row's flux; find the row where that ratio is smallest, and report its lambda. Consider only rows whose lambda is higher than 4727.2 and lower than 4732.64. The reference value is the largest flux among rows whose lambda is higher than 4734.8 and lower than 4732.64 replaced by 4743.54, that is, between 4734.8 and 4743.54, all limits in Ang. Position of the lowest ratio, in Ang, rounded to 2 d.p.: 4732.09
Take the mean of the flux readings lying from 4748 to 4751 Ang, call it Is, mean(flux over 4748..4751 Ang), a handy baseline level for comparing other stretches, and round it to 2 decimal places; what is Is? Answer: 1.59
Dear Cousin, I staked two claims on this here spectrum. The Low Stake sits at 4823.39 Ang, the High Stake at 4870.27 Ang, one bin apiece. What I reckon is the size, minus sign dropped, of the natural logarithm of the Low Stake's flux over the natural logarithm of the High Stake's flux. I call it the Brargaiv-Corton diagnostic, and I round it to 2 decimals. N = 1.53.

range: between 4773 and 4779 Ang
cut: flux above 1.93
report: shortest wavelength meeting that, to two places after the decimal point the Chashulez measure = 4774.77 Ang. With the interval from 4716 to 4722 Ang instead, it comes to 4716.86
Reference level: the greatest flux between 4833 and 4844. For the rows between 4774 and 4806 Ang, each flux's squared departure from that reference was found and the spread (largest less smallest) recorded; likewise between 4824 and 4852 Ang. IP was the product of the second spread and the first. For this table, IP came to 0.08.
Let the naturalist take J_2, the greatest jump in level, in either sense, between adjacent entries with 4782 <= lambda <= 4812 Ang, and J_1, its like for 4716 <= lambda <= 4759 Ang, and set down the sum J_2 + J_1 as 0.580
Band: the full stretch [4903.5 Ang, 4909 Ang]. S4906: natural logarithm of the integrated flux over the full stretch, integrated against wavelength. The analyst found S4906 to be 2.3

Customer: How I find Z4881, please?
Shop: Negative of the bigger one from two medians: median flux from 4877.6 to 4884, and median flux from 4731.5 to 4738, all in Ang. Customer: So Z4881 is -2.19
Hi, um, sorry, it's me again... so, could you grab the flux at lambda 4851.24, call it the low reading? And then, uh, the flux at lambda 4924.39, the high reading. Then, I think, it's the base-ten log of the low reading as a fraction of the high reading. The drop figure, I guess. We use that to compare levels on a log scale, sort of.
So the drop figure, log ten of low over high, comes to -0.12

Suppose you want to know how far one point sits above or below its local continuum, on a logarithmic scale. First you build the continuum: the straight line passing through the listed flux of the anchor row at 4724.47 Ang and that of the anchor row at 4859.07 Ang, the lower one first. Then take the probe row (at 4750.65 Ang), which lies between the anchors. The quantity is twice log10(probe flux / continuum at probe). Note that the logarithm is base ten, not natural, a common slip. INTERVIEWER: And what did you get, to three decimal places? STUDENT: -0.235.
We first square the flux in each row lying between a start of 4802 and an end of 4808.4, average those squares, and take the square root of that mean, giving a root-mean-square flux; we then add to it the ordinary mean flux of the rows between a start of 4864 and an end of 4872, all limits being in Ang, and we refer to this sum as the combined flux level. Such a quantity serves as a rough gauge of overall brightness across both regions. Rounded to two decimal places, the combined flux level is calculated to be 3.58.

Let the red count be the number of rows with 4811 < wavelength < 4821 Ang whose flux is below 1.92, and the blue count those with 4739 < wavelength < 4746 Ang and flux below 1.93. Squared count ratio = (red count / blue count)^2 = 81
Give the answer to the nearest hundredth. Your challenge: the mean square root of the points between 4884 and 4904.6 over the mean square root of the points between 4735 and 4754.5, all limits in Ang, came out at 0.96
